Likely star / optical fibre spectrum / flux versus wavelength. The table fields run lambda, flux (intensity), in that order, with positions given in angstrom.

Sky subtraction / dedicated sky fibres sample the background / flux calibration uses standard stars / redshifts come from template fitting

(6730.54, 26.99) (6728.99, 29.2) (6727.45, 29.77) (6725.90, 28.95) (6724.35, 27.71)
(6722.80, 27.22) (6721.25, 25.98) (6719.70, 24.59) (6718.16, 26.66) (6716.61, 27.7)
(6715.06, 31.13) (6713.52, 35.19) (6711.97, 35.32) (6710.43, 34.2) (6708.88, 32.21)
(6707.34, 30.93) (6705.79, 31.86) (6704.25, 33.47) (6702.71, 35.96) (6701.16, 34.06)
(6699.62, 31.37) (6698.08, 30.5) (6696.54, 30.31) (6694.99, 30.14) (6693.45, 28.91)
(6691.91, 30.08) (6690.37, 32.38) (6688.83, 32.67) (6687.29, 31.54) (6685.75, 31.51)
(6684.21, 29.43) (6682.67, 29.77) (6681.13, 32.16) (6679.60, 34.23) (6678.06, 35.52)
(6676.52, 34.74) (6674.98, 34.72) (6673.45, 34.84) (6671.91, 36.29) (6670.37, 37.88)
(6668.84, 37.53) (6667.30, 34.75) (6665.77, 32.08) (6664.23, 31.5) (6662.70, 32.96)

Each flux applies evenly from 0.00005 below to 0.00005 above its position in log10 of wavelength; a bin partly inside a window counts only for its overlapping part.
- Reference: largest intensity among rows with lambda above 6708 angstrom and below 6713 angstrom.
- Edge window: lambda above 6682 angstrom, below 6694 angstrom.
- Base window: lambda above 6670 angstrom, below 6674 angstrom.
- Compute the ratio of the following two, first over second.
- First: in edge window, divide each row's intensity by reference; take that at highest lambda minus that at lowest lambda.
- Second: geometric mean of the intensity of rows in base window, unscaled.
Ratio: -0.0007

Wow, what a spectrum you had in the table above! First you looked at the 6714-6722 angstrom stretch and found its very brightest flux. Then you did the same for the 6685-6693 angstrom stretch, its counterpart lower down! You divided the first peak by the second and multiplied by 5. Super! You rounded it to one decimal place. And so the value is 4.8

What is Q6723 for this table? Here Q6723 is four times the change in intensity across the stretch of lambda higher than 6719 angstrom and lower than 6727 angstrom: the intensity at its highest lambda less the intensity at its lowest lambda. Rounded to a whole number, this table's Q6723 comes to 17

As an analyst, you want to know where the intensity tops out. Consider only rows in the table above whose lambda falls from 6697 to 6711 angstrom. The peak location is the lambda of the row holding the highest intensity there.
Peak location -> 6702.71 angstrom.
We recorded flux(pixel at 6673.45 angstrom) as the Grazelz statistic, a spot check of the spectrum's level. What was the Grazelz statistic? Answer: 34.84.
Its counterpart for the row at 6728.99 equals 29.2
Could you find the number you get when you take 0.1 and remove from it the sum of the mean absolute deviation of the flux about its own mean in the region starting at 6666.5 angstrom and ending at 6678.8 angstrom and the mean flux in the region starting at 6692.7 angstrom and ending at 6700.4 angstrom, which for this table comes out -31.2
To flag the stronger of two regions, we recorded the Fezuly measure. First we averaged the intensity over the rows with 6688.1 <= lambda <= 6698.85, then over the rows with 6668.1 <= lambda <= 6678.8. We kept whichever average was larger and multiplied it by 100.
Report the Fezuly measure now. 3593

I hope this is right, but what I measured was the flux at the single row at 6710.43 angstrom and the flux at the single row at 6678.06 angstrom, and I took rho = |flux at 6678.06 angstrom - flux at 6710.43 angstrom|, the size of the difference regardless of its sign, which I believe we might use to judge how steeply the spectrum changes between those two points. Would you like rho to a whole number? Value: 1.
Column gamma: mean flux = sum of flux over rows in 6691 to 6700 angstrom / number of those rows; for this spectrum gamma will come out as 30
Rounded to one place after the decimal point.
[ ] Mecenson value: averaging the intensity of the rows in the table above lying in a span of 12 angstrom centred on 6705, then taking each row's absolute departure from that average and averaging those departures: 1.4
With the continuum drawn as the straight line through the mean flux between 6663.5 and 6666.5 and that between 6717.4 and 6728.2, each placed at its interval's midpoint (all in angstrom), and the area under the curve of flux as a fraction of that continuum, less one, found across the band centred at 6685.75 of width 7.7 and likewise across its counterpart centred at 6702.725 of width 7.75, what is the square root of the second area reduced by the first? 1.0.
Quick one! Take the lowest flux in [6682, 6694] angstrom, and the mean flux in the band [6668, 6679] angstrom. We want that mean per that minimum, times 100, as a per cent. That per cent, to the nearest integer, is 124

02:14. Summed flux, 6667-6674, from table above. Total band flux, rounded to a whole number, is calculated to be 181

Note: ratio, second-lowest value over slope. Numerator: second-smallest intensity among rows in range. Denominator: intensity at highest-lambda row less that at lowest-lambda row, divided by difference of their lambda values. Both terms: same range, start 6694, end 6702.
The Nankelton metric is 48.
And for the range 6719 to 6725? 39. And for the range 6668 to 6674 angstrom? -62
